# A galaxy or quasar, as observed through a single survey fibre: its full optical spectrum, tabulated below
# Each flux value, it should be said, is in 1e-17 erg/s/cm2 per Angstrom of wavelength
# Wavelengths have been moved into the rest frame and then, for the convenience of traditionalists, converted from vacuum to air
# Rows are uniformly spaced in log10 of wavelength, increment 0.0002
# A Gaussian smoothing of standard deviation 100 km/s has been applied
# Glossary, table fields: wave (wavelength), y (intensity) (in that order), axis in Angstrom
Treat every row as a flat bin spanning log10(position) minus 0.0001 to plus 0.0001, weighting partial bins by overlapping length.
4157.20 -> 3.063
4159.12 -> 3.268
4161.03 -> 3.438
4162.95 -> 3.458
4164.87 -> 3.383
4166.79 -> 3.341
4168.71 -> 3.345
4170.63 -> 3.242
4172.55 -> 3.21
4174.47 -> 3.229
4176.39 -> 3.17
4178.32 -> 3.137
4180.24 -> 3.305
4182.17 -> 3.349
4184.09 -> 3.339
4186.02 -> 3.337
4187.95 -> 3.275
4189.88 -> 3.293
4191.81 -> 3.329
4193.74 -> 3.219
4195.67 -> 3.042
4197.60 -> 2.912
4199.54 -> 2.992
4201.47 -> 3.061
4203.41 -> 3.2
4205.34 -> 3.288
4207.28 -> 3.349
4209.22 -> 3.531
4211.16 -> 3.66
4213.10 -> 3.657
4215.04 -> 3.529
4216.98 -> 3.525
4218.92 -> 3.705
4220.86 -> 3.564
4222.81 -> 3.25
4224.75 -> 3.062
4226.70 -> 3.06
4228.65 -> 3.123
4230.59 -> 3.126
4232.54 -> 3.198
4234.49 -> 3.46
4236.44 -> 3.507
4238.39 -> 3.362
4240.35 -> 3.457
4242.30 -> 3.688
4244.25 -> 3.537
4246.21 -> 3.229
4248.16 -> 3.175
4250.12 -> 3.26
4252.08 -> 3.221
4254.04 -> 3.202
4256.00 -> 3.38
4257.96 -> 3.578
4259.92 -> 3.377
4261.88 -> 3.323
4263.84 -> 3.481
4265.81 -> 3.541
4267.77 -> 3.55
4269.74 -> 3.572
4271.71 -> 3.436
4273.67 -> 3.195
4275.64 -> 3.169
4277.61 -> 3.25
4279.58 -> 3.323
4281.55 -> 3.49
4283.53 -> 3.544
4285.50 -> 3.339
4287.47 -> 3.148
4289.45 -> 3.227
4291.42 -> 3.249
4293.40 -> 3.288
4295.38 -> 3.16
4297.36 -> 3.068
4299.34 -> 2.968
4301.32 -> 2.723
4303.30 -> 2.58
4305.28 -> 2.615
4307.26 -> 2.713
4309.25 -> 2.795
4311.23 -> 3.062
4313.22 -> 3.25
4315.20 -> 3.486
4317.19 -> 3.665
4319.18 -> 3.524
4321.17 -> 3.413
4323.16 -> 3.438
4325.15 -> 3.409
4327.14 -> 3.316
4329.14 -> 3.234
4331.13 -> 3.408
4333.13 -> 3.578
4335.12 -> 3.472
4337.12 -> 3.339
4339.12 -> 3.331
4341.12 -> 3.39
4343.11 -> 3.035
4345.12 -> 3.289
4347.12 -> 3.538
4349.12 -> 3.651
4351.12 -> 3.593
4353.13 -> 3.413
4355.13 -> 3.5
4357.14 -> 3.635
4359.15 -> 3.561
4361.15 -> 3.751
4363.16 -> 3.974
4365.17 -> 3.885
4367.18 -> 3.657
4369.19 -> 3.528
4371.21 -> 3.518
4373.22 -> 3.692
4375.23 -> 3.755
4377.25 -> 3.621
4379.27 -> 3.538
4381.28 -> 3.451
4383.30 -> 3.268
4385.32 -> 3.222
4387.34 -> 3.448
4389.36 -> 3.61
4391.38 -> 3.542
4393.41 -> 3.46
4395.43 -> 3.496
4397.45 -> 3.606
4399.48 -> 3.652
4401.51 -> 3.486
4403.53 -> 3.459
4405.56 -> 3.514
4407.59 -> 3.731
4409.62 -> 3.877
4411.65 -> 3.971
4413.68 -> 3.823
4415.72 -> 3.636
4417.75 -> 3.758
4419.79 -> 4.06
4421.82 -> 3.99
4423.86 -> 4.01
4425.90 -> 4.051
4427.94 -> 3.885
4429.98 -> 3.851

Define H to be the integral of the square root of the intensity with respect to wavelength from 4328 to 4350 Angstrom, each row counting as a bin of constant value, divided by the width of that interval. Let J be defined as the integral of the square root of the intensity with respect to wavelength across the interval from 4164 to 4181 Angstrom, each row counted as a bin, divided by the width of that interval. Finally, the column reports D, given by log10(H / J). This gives 0.008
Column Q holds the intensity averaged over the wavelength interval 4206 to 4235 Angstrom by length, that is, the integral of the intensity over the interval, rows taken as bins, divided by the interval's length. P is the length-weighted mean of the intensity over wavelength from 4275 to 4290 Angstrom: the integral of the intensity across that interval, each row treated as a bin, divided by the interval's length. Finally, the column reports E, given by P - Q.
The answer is -0.07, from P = 3.32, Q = 3.38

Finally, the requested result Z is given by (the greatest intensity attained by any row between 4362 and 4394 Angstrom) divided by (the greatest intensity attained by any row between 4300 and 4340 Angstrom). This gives 1.08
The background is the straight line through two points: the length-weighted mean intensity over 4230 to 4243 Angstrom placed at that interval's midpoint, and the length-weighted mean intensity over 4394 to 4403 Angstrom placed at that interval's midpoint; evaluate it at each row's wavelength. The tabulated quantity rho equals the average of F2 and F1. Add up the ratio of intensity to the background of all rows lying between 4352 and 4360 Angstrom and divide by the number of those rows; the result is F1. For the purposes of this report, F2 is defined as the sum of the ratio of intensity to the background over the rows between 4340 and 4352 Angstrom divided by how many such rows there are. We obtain 0.99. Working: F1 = 1.00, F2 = 0.97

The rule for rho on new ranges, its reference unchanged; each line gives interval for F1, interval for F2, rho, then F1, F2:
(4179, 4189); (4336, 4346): 0.96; 0.99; 0.94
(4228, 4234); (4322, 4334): 0.95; 0.93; 0.97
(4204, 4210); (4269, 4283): 0.99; 1.00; 0.97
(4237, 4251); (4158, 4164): 1.01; 0.99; 1.02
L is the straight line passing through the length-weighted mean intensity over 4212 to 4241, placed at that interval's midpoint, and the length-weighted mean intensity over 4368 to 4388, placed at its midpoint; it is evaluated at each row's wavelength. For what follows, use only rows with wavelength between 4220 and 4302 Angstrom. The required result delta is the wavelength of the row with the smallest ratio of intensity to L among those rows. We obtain 4301.32 Angstrom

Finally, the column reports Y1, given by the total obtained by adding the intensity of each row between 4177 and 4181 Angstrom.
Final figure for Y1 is 6.4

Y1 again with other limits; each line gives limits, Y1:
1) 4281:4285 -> 7.0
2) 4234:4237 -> 7.0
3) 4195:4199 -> 6.0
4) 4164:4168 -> 6.7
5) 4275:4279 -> 6.4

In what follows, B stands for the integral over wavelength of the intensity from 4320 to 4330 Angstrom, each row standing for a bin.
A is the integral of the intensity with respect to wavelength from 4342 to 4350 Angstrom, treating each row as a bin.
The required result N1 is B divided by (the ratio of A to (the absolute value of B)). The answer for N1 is 42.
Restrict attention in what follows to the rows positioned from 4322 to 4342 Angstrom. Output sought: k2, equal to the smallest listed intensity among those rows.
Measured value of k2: 3.234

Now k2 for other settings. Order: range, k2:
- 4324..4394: 3.035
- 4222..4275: 3.06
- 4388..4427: 3.459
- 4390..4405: 3.459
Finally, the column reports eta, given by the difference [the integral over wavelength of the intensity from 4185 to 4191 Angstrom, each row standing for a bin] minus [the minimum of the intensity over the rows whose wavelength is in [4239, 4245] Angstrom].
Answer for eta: 16.3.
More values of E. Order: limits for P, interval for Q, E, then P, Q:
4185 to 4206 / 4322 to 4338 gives -0.22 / 3.18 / 3.40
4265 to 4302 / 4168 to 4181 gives 0.05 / 3.28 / 3.23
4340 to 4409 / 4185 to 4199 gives 0.35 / 3.55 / 3.19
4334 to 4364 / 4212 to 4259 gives 0.13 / 3.50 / 3.37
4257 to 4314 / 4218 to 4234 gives -0.06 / 3.21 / 3.27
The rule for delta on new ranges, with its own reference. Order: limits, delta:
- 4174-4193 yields 4178.32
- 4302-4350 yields 4303.30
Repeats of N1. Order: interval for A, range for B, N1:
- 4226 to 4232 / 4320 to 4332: 88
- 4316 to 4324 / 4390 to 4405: 100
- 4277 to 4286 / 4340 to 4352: 55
